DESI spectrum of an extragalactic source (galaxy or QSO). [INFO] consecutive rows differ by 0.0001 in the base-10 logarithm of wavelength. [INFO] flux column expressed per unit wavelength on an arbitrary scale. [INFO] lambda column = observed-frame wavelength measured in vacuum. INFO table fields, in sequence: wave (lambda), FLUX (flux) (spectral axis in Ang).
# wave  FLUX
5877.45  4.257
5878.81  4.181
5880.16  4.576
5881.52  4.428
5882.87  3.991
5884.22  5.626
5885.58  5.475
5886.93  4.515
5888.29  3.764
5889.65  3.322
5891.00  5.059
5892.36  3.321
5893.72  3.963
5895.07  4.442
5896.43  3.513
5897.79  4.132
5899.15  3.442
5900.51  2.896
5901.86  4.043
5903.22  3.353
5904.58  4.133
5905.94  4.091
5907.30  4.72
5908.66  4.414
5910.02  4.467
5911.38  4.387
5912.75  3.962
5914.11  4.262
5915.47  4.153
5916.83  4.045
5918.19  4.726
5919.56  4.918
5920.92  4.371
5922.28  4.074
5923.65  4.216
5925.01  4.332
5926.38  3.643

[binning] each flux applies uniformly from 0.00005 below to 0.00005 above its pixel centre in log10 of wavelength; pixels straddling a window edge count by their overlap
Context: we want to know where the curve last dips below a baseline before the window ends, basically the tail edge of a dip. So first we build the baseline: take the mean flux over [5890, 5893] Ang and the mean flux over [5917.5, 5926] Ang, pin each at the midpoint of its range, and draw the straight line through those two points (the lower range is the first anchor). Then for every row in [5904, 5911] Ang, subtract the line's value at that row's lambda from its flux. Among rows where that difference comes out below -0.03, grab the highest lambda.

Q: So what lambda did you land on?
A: 5905.94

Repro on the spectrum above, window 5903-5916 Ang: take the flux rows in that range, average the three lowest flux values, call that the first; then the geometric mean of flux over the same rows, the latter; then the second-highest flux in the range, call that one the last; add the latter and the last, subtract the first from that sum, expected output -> 4.84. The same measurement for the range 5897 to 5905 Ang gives 4.54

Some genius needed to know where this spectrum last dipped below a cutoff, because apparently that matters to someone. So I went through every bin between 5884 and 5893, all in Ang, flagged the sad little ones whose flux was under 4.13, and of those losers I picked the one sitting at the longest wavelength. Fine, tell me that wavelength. 5892.36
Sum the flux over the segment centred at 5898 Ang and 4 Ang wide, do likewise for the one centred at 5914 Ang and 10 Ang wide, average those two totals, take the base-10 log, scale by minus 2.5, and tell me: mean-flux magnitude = -3.3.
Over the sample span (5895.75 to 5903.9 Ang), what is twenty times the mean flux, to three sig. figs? 71.3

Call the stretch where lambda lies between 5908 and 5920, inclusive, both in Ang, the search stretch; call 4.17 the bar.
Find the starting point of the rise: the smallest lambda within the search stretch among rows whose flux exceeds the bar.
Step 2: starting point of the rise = 5908.66 Ang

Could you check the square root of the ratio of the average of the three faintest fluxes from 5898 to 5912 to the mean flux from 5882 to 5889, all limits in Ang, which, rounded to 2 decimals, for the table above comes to 0.83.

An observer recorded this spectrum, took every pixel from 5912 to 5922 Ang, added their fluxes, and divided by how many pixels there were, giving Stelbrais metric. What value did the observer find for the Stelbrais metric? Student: 4.3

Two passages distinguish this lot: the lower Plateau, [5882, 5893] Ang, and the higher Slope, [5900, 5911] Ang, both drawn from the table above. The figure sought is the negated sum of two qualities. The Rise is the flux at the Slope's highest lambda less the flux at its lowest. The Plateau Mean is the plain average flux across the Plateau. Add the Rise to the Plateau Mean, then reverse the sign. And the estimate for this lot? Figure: -6.0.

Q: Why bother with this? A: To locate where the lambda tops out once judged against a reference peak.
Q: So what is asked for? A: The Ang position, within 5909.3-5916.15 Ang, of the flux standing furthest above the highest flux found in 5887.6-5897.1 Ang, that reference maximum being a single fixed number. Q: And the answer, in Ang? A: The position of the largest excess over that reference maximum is 5910.02 Ang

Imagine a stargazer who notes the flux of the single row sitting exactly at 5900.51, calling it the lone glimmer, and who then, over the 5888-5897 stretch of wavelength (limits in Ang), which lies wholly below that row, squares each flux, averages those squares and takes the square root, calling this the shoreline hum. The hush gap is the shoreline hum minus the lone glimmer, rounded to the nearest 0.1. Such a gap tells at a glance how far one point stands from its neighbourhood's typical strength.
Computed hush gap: 1.1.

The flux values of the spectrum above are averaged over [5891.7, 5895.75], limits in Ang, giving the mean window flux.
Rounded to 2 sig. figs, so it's 3.9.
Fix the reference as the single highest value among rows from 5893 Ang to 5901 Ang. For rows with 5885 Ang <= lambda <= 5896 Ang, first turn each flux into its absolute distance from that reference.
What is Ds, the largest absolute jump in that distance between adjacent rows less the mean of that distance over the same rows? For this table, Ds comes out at 0.32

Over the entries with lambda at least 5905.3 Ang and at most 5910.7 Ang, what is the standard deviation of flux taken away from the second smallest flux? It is 4.2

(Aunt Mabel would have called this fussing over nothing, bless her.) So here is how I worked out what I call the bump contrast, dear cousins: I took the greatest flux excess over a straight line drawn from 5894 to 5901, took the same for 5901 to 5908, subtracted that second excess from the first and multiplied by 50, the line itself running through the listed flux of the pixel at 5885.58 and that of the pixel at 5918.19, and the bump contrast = -28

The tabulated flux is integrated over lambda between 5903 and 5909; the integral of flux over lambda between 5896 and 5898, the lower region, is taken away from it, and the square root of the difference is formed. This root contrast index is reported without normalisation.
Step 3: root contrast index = 4.2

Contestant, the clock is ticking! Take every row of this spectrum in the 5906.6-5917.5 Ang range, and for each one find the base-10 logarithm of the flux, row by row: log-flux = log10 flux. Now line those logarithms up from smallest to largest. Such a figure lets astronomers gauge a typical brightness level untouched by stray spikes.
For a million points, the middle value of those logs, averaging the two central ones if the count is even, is 0.64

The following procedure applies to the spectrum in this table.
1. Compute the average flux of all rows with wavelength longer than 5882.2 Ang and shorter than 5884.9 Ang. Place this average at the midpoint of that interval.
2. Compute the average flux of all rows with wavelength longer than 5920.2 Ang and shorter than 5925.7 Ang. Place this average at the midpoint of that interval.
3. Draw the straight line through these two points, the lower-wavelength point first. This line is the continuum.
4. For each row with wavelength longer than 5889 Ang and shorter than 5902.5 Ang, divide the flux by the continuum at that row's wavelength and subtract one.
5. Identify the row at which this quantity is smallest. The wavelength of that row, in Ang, 5900.51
